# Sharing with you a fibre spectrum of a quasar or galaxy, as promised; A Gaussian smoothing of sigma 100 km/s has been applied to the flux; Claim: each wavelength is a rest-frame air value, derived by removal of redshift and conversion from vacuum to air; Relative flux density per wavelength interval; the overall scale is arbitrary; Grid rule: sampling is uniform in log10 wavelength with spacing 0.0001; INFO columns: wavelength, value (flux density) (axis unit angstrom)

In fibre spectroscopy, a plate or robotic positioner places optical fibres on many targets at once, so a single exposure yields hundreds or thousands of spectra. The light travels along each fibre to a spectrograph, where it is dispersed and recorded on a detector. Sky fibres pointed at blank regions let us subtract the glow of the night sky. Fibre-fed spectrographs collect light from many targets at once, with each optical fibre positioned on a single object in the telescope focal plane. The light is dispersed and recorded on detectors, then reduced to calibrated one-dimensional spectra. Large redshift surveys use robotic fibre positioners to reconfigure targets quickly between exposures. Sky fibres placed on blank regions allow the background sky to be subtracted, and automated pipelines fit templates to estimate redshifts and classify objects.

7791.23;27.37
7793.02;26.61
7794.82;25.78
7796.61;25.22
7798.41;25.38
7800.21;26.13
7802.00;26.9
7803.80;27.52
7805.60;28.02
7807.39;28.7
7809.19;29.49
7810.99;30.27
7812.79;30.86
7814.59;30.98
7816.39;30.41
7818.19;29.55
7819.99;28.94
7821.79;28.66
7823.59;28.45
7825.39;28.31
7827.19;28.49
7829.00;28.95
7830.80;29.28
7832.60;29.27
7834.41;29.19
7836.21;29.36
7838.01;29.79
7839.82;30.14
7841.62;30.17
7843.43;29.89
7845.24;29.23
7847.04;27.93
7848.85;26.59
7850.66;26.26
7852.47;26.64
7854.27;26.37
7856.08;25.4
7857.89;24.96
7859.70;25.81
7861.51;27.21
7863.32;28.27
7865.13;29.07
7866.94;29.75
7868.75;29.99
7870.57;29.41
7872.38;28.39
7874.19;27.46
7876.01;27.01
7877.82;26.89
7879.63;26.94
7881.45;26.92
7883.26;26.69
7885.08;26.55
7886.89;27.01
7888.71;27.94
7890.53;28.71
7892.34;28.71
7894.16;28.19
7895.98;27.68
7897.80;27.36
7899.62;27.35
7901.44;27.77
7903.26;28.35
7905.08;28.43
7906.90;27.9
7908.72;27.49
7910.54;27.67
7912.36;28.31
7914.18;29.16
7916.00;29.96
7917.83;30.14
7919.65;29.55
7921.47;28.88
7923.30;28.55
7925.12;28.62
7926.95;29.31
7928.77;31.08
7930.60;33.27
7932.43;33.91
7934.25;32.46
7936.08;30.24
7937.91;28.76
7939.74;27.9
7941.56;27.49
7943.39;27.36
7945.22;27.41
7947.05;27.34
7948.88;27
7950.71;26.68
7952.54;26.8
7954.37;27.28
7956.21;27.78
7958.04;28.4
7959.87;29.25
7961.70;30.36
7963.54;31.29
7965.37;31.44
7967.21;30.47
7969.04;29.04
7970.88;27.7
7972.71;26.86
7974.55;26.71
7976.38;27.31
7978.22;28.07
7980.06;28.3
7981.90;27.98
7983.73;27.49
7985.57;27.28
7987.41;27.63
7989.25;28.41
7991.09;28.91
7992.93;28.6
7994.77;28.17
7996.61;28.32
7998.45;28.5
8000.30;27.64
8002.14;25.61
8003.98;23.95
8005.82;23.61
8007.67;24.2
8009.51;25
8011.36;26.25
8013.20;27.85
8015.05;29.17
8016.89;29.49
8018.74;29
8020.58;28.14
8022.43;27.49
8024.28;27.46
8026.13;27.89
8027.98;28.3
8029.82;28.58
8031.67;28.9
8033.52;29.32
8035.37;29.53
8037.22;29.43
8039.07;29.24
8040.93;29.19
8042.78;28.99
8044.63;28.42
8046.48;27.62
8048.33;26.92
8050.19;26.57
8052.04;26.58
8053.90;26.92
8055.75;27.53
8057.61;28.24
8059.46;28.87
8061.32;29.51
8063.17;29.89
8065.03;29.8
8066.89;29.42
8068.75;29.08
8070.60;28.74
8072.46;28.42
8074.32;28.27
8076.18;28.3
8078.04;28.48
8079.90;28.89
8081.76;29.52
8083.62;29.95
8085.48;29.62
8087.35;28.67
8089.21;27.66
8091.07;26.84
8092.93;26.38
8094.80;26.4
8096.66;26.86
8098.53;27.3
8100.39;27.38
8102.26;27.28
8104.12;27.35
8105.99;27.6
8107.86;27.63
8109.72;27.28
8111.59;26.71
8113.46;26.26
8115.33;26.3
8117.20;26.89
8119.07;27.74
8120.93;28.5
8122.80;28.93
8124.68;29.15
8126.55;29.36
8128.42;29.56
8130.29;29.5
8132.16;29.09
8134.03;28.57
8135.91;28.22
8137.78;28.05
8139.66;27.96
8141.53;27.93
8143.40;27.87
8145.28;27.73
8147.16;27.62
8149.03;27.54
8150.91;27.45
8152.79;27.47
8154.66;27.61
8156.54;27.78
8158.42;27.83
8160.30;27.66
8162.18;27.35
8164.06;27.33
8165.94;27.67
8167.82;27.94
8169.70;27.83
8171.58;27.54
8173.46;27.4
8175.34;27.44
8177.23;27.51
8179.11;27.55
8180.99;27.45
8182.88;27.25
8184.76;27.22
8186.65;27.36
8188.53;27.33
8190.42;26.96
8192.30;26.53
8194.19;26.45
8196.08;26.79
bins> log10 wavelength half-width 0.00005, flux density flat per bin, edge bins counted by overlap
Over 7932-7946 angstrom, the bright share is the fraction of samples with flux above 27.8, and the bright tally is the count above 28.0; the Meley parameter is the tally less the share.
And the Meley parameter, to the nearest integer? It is 3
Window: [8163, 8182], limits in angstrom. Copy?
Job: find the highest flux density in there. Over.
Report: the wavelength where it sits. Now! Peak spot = 8167.82 angstrom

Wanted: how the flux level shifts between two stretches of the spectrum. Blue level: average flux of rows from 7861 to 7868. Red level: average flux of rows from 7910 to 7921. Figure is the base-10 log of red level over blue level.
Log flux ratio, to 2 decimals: 0.01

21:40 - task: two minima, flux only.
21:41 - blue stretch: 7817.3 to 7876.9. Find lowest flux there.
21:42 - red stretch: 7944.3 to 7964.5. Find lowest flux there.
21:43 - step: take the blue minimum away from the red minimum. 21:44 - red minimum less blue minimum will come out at 1.7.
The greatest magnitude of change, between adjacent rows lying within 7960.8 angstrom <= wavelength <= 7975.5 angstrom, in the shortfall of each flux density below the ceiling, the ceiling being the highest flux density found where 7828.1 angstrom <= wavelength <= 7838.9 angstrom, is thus 1.4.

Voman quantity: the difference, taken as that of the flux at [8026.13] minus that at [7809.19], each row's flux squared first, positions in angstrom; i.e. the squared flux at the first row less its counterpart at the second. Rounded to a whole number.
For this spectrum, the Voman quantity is -92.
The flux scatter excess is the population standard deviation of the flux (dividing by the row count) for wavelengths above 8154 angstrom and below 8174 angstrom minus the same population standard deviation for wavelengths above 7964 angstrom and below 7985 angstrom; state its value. -1.2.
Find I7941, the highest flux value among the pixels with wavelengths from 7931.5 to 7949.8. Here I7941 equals 33.91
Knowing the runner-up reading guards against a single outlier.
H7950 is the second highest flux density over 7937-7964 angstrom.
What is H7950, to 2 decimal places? 30.36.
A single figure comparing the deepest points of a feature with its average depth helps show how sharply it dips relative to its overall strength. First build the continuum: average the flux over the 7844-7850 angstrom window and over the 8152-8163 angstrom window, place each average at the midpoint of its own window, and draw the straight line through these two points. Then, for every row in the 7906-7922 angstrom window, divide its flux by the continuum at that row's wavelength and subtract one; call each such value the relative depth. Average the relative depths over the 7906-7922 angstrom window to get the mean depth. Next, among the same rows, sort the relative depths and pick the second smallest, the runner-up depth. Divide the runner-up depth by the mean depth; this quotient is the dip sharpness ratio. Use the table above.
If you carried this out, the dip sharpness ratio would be -0.2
